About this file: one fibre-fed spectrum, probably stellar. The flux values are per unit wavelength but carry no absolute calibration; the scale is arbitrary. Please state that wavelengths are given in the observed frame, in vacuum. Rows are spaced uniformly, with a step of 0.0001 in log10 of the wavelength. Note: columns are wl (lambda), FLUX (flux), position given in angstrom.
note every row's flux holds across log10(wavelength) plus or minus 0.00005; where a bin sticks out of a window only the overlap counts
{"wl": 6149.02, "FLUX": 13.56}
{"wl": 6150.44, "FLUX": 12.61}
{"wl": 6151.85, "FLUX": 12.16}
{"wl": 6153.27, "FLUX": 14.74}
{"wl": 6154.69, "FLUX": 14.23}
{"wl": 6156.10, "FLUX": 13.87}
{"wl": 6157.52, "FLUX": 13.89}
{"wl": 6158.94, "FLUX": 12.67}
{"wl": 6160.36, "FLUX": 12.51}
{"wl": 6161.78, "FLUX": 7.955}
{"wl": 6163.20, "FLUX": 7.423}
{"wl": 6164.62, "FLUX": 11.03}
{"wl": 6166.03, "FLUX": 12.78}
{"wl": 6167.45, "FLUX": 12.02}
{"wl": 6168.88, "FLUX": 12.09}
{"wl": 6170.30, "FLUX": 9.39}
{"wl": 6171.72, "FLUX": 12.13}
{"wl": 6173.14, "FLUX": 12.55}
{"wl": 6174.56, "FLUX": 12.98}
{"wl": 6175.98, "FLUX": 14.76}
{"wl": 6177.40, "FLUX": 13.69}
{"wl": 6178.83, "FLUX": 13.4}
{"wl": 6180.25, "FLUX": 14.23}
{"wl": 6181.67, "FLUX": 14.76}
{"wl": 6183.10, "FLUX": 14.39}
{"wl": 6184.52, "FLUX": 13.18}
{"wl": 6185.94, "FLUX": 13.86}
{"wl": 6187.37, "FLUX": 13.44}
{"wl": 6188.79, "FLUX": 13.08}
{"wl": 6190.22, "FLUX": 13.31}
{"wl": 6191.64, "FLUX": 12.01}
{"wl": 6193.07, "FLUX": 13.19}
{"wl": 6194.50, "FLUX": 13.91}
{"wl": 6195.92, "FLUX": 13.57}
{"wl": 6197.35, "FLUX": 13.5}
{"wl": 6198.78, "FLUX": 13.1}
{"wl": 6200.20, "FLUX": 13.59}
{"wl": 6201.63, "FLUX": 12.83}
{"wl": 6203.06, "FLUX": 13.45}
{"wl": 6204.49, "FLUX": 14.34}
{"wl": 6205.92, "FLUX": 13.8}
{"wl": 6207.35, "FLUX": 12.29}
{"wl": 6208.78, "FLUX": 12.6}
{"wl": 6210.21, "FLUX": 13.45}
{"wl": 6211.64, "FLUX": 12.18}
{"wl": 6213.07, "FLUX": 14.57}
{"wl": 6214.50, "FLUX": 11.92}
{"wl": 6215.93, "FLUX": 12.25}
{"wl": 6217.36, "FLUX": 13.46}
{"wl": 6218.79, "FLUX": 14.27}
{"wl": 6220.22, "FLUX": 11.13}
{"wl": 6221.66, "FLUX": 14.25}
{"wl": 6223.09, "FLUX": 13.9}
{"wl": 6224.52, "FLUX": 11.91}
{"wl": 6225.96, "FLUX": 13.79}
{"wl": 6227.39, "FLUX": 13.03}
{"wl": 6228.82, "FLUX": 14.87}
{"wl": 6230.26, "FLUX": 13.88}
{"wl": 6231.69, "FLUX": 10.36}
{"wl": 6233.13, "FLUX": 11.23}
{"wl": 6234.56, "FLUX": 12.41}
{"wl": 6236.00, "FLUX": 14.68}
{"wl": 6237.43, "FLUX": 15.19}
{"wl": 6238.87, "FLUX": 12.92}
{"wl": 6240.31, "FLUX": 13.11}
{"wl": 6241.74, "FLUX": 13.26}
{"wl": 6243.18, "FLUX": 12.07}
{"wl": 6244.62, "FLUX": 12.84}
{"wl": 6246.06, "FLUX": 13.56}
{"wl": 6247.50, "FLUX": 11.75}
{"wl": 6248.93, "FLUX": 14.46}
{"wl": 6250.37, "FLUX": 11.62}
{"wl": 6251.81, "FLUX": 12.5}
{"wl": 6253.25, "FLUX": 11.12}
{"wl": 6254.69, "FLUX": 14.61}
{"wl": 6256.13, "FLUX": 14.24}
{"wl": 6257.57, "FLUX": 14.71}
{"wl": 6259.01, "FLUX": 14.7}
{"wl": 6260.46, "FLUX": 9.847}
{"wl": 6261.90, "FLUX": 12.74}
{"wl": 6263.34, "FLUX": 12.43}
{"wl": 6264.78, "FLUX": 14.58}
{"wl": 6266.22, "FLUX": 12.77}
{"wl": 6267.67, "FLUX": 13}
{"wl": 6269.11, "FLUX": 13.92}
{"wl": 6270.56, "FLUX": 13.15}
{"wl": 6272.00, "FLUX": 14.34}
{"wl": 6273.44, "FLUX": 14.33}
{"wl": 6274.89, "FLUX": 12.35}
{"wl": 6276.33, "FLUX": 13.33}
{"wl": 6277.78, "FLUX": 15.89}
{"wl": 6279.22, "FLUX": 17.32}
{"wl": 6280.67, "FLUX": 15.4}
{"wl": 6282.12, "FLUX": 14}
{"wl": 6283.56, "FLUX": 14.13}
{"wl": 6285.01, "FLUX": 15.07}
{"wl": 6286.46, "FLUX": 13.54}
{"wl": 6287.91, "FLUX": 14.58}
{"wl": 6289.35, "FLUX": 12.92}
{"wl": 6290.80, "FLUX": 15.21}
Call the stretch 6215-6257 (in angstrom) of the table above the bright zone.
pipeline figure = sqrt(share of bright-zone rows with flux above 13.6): 0.62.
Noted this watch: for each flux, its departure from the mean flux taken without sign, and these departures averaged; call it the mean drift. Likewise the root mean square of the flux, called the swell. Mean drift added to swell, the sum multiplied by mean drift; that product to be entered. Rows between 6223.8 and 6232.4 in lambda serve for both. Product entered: 18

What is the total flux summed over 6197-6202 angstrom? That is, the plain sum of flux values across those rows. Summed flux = 53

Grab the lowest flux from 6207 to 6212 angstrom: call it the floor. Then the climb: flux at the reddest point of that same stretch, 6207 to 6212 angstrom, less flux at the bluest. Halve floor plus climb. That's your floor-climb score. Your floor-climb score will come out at 6.0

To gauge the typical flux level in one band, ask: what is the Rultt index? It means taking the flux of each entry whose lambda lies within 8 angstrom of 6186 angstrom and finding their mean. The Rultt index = 13.5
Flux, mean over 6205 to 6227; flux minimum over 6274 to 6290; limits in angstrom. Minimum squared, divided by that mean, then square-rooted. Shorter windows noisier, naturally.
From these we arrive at 3.42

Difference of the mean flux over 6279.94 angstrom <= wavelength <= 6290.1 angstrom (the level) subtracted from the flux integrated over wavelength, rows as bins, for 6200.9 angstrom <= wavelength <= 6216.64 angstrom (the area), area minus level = 191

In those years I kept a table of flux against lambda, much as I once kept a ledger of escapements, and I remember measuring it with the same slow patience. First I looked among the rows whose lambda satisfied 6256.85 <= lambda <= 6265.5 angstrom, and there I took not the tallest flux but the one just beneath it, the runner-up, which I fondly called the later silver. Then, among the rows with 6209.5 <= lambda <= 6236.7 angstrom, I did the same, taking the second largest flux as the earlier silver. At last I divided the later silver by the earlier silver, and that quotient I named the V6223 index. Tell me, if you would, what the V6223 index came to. 1.00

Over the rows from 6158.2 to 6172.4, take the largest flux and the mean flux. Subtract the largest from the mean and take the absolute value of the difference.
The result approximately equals 1.8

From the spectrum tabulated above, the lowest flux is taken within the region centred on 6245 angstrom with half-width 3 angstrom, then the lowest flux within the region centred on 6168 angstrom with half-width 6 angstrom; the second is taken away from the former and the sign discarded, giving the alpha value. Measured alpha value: 4.3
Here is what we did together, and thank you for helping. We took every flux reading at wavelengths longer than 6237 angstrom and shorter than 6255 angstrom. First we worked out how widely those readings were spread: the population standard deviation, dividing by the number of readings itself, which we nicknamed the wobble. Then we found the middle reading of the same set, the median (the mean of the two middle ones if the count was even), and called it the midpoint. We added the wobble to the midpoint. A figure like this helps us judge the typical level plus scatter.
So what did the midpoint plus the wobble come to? 14.1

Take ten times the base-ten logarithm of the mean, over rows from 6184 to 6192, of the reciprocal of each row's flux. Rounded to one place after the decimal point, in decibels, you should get -11.2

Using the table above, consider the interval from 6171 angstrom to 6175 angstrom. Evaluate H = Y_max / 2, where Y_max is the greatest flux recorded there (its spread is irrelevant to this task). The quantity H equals 6.49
